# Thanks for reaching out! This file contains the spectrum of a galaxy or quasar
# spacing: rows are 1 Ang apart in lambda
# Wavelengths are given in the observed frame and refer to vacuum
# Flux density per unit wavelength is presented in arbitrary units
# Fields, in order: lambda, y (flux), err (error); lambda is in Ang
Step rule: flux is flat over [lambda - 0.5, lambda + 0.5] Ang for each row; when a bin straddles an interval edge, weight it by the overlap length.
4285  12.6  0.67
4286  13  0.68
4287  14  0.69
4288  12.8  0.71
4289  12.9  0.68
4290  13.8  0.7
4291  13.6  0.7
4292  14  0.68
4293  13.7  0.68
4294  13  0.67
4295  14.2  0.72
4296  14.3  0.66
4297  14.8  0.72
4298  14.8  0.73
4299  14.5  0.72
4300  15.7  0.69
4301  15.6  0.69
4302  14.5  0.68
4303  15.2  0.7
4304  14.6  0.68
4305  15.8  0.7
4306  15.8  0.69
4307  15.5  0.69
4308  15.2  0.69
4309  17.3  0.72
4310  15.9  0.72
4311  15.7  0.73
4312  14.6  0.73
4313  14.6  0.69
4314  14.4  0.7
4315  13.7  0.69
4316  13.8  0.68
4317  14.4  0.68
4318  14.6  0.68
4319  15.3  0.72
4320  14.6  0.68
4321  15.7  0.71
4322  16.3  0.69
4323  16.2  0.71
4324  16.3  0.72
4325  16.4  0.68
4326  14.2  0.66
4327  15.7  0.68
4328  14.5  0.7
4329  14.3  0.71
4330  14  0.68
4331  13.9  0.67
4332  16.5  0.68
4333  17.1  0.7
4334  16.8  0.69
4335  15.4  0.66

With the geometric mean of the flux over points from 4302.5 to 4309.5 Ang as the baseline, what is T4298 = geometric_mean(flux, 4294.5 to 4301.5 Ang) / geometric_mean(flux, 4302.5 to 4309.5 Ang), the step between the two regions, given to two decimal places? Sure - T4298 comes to 0.95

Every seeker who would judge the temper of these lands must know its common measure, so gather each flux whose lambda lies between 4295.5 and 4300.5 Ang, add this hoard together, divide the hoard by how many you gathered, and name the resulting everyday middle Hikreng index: 14.8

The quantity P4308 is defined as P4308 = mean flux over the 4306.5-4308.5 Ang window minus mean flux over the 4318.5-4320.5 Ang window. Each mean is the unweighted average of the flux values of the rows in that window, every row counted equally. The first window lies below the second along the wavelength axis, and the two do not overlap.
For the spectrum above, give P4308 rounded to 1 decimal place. 0.4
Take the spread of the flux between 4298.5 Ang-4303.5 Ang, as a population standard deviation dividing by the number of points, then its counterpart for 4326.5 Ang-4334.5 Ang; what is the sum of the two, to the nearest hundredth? 1.76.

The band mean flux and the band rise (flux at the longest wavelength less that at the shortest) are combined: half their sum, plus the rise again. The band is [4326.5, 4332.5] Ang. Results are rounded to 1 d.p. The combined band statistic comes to 8.6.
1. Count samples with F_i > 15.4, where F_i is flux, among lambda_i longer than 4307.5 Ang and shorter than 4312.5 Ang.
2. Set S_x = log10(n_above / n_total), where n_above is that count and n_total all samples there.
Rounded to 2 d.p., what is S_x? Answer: -0.22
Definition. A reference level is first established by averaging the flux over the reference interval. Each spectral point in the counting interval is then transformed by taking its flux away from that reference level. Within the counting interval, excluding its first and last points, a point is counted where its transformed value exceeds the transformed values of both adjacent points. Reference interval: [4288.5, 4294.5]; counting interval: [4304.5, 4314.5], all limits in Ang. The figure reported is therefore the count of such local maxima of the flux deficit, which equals 1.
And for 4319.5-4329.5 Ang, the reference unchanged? 2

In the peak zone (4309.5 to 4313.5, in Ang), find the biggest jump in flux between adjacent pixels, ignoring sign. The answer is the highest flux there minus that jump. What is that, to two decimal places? 14.80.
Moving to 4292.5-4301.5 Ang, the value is 14.50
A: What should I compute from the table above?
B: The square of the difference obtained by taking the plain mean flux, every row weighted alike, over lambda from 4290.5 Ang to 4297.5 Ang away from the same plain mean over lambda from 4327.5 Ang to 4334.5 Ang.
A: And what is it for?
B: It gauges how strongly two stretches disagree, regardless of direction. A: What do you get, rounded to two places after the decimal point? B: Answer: 1.84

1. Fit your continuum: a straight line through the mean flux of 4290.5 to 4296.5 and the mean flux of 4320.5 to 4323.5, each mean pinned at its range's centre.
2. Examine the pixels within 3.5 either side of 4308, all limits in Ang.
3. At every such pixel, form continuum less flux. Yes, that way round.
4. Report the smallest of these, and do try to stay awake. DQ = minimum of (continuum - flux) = -2.3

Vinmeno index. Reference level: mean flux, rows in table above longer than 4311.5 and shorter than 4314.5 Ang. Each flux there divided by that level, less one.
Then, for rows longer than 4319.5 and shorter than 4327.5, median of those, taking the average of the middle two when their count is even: 0.10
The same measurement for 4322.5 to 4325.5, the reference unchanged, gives 0.12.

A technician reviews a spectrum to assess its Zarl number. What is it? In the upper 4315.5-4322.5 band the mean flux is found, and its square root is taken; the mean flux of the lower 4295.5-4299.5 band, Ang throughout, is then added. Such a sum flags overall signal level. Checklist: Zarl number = 18.5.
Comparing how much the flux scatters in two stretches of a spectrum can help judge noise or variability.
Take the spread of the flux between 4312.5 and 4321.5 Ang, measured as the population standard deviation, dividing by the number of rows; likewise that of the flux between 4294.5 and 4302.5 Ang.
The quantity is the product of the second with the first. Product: 0.32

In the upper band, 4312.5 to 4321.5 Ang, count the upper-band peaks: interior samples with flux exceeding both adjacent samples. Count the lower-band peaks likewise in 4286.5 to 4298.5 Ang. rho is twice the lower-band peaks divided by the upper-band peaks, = 4.0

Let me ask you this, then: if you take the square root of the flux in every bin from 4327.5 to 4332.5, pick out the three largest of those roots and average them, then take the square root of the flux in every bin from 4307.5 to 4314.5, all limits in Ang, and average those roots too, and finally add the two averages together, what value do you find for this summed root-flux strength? 7.80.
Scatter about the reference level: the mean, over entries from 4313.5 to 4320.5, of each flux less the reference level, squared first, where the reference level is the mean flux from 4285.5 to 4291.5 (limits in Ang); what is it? 1.4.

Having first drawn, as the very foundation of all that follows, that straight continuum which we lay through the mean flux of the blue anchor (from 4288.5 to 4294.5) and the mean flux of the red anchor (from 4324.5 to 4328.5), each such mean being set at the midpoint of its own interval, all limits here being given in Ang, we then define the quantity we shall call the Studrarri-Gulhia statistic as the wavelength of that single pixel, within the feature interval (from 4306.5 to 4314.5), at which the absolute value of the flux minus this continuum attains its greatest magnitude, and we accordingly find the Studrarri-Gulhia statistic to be 4309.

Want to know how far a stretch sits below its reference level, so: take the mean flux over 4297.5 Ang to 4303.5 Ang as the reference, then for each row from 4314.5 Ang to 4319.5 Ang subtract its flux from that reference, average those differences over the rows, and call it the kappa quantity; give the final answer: 0.7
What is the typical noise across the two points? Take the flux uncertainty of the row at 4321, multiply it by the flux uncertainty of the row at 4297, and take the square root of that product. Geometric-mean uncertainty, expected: 0.715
